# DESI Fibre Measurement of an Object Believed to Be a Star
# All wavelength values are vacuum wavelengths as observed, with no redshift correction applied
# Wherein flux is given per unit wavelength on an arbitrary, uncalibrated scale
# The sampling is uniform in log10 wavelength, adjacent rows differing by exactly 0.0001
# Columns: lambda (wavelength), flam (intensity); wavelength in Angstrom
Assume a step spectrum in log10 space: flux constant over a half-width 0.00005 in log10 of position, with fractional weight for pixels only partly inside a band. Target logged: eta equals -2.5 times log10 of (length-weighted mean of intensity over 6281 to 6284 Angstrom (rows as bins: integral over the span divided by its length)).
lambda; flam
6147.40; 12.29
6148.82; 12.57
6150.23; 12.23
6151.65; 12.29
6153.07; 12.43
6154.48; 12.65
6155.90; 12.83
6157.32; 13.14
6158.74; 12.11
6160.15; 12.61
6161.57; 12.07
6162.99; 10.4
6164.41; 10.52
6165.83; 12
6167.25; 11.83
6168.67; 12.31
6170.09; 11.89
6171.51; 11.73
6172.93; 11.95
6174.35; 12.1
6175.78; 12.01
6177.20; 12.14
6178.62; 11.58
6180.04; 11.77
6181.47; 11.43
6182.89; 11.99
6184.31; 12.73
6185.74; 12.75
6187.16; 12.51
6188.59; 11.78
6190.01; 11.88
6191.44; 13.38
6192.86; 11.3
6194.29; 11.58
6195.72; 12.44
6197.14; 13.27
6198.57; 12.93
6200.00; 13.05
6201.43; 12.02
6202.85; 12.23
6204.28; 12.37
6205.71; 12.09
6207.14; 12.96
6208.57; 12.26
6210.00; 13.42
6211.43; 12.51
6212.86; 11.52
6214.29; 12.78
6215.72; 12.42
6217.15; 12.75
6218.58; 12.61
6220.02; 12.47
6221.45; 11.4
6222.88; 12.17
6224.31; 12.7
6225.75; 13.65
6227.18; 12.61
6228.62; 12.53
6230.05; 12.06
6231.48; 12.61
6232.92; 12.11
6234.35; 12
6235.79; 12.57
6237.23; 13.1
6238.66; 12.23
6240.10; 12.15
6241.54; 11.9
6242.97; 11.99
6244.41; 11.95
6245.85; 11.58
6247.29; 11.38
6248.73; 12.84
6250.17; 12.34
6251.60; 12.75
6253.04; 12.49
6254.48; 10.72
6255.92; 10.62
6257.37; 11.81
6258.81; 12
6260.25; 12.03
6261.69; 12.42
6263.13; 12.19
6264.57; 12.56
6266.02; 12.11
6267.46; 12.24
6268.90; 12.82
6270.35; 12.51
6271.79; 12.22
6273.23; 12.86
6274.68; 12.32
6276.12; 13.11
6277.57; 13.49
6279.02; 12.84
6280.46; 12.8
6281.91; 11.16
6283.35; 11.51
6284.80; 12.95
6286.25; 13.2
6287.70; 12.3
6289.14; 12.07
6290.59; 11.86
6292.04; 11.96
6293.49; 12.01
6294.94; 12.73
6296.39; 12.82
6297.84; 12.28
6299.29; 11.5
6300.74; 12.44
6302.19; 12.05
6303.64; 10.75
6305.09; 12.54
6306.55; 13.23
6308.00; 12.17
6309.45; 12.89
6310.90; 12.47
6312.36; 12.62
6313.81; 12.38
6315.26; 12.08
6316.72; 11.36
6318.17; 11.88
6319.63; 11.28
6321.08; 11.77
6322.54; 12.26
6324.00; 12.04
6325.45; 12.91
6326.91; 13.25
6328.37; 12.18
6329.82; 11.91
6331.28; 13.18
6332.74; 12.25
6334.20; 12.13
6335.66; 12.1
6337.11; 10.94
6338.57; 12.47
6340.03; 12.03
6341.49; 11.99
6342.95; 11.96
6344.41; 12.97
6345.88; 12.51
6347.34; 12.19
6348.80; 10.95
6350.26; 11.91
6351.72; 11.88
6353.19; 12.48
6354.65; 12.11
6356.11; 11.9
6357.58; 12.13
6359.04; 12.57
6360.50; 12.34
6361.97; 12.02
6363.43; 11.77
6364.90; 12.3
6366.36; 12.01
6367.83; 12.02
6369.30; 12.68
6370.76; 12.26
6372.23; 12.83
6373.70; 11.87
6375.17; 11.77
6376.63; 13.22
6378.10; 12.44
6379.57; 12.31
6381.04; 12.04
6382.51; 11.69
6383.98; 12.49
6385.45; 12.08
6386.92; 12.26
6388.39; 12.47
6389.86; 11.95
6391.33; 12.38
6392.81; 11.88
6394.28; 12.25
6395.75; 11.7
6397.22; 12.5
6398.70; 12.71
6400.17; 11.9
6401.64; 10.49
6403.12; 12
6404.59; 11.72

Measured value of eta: -2.65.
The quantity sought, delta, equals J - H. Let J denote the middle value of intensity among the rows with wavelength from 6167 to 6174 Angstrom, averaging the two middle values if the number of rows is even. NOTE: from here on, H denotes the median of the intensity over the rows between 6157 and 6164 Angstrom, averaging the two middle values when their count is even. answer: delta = -0.2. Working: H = 12.1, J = 11.9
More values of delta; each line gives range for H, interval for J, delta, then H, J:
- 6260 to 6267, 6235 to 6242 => 0.0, 12.2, 12.2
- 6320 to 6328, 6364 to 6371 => 0.0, 12.3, 12.3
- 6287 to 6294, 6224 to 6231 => 0.6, 12.0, 12.6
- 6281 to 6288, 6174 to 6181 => -0.3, 12.3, 12.0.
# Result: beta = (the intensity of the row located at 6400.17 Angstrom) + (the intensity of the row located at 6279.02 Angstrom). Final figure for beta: 24.7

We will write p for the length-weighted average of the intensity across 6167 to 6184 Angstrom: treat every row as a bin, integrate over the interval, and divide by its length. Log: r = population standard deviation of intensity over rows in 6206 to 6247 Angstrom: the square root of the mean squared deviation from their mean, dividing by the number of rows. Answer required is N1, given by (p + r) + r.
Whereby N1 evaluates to 13.0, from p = 11.9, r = 0.52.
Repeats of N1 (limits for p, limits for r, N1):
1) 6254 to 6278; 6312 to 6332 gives 13.4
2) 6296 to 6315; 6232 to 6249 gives 13.2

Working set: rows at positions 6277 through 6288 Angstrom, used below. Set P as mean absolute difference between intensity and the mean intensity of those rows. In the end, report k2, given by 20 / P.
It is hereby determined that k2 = 30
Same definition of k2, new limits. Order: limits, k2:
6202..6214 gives 49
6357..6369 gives 103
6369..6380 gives 54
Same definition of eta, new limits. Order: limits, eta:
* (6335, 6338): -2.66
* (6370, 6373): -2.75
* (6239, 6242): -2.70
